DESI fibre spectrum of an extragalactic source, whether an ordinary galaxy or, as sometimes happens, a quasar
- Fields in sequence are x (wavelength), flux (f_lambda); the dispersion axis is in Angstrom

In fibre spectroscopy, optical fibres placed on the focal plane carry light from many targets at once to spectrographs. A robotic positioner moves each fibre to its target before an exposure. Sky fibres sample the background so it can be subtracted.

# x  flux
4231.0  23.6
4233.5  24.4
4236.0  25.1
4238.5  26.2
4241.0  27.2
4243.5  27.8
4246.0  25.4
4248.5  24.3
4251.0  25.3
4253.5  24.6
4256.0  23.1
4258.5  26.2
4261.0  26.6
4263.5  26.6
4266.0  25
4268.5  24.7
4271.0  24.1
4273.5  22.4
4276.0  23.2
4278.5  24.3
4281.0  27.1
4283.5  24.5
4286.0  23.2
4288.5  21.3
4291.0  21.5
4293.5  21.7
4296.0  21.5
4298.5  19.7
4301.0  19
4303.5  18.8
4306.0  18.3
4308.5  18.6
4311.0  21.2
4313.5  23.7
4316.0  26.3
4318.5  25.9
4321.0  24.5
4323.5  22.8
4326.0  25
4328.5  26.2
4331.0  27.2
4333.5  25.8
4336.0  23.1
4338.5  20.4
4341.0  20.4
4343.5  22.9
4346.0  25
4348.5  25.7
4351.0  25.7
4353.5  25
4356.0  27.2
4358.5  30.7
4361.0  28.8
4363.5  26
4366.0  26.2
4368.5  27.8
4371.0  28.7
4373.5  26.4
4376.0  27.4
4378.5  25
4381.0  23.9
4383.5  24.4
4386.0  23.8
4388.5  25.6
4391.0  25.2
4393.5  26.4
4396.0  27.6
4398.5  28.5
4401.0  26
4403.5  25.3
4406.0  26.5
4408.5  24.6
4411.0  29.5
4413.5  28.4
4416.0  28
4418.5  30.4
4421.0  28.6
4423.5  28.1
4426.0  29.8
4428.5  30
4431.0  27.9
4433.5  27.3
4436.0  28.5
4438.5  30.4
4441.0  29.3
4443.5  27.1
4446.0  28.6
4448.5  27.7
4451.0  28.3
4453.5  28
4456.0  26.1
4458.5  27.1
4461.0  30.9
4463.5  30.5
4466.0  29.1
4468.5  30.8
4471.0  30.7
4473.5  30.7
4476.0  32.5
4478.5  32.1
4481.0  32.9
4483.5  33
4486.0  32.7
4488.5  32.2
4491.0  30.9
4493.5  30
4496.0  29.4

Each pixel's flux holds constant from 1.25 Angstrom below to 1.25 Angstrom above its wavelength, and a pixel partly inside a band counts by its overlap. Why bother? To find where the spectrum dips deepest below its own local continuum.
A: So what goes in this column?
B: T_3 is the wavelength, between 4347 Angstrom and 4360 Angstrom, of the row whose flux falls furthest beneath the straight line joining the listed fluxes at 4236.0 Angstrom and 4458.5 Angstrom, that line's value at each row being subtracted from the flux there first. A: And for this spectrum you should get 4353.5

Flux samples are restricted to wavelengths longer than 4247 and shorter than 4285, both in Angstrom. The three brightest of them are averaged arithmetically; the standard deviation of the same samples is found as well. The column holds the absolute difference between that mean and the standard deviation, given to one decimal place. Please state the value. 25.4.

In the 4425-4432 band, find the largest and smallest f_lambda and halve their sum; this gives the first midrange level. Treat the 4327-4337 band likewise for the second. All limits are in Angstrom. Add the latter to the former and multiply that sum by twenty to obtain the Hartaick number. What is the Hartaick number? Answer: 1082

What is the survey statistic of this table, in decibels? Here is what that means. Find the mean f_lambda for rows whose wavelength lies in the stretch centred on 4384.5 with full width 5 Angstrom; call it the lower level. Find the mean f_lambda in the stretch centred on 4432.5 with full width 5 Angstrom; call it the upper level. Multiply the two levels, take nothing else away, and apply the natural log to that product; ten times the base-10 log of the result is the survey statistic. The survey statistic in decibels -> 8.13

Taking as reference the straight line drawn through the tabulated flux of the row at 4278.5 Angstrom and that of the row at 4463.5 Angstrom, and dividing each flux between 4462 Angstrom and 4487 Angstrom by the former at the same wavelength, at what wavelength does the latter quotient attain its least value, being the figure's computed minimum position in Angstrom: 4466.0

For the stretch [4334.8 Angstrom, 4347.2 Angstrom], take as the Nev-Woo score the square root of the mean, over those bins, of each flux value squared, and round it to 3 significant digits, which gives 22.4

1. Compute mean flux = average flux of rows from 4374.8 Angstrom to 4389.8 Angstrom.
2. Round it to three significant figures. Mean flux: 25.0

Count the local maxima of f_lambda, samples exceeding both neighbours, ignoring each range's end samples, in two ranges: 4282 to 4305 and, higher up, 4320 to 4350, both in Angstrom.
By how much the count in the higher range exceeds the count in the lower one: 0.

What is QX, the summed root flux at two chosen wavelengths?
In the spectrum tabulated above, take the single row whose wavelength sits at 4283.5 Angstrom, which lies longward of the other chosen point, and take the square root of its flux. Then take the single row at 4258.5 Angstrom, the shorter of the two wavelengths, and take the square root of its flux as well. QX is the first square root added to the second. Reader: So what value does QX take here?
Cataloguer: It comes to 10.1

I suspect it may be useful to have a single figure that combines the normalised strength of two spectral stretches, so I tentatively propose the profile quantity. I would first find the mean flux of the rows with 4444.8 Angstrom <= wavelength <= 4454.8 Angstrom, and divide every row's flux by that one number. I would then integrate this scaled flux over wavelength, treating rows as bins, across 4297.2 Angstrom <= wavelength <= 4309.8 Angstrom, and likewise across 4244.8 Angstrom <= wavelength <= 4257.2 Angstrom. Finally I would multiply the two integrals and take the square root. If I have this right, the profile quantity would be 9.6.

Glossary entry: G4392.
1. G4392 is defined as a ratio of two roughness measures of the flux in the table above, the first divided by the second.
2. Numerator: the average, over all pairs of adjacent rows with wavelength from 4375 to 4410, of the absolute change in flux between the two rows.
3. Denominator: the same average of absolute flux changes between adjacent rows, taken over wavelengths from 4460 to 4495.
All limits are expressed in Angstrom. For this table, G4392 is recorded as 1.7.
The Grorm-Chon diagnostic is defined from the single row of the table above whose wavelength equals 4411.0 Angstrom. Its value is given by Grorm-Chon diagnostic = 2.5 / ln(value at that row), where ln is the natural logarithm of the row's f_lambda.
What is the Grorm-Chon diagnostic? 0.739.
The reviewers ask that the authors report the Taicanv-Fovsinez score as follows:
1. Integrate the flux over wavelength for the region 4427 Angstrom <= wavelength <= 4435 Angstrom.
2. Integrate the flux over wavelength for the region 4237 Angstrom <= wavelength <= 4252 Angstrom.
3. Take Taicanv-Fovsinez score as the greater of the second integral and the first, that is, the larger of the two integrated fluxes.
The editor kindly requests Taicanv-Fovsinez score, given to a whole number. 390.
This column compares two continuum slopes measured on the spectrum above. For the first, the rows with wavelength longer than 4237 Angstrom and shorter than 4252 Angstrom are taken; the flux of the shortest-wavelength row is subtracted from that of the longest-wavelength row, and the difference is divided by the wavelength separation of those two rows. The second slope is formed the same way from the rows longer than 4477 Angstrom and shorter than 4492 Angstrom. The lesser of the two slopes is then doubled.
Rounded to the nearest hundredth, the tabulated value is -0.19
